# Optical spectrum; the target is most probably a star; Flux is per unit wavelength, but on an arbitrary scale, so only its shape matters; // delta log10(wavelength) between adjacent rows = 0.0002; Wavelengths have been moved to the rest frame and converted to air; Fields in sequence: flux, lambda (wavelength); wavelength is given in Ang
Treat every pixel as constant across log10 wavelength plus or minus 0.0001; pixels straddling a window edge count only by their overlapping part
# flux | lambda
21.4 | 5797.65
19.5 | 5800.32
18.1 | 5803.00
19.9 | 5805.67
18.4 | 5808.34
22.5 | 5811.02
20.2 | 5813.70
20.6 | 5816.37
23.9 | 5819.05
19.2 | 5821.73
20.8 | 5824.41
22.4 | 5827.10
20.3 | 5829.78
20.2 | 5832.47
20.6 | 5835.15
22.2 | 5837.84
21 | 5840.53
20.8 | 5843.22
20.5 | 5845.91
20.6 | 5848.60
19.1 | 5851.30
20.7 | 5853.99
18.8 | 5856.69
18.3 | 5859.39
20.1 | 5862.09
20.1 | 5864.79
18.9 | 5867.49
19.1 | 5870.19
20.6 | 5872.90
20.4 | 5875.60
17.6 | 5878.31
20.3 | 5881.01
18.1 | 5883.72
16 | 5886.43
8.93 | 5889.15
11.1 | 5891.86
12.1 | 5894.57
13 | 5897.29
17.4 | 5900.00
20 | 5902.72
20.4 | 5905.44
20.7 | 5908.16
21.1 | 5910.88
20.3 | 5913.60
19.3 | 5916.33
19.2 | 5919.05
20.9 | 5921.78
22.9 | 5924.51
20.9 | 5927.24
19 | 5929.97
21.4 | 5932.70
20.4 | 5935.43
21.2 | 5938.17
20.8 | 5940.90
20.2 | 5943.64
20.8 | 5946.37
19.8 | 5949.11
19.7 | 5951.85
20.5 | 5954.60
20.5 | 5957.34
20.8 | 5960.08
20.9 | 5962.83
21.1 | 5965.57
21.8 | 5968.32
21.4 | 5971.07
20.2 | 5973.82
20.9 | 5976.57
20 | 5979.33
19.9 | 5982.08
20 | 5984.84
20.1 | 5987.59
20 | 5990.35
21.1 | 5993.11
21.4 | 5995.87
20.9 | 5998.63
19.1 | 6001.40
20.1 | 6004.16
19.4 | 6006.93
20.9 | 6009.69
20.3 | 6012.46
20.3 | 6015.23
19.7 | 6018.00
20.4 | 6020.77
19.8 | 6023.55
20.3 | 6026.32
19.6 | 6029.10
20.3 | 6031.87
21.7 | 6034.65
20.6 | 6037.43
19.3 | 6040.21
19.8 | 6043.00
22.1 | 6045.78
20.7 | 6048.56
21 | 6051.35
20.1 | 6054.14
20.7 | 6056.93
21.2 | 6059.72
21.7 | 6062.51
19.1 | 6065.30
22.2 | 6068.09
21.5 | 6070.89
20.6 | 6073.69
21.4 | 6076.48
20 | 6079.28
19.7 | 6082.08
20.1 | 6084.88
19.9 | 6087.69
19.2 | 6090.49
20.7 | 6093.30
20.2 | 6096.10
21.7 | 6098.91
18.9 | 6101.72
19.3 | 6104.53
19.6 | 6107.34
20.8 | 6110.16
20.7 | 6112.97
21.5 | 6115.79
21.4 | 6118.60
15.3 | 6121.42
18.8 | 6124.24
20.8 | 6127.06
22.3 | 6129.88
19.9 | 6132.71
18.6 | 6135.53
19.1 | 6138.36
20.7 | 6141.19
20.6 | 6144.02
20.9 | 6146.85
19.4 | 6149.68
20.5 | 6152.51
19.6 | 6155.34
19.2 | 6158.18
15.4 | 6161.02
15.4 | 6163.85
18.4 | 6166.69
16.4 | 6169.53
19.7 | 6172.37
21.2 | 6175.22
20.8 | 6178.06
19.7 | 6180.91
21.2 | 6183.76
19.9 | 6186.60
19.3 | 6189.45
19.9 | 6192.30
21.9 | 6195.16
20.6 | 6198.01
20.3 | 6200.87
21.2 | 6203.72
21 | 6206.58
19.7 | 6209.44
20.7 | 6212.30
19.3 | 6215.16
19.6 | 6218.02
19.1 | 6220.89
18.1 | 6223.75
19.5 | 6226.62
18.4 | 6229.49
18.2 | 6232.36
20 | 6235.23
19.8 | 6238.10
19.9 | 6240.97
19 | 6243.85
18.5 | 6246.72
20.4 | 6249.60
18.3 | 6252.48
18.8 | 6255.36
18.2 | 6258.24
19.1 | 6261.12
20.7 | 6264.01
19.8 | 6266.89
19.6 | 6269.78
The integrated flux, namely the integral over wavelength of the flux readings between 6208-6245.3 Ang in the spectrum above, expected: 721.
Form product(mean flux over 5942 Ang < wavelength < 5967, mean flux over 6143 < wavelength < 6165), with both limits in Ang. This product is 387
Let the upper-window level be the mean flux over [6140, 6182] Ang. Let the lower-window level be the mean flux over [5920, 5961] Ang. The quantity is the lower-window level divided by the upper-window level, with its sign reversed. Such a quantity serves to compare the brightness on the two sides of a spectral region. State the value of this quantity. -1.08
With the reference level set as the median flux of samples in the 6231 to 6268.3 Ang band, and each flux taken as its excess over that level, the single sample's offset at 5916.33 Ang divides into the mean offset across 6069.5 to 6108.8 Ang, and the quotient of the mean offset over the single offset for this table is 5.5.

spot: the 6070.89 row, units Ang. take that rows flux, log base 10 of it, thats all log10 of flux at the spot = 1.332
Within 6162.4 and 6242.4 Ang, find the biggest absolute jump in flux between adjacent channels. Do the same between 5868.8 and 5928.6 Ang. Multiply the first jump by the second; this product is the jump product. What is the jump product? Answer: 23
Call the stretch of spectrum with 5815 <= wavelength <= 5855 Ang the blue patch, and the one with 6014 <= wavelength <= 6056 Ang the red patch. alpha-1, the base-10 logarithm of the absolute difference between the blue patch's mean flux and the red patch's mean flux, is -0.3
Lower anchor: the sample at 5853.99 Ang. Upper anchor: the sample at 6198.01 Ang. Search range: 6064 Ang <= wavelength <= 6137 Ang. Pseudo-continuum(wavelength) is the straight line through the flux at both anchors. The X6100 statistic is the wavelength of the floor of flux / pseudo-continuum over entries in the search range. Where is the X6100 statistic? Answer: 6121.42 Ang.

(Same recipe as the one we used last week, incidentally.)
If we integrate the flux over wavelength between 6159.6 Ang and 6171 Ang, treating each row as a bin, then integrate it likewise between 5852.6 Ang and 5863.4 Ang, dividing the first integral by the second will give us 0.89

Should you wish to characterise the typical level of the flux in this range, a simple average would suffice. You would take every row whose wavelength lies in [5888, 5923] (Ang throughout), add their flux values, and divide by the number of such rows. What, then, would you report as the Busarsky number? 17.3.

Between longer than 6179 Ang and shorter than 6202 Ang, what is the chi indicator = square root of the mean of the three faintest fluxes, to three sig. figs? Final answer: 4.43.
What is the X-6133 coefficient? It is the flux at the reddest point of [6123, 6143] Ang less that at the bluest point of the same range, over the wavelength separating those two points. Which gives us 0.11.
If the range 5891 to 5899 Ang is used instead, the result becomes 0.35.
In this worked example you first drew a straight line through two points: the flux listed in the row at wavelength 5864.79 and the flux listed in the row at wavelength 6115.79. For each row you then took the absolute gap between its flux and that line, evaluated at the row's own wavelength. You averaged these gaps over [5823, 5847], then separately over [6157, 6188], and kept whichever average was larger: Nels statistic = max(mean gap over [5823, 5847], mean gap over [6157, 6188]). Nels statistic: 2.97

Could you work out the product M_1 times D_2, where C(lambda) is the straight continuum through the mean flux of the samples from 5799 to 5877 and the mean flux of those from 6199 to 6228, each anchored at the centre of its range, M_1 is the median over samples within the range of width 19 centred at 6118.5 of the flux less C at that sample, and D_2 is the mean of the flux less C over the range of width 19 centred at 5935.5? 0.3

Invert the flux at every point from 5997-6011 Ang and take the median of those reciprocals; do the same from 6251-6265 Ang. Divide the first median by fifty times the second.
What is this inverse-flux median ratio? 0.0187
